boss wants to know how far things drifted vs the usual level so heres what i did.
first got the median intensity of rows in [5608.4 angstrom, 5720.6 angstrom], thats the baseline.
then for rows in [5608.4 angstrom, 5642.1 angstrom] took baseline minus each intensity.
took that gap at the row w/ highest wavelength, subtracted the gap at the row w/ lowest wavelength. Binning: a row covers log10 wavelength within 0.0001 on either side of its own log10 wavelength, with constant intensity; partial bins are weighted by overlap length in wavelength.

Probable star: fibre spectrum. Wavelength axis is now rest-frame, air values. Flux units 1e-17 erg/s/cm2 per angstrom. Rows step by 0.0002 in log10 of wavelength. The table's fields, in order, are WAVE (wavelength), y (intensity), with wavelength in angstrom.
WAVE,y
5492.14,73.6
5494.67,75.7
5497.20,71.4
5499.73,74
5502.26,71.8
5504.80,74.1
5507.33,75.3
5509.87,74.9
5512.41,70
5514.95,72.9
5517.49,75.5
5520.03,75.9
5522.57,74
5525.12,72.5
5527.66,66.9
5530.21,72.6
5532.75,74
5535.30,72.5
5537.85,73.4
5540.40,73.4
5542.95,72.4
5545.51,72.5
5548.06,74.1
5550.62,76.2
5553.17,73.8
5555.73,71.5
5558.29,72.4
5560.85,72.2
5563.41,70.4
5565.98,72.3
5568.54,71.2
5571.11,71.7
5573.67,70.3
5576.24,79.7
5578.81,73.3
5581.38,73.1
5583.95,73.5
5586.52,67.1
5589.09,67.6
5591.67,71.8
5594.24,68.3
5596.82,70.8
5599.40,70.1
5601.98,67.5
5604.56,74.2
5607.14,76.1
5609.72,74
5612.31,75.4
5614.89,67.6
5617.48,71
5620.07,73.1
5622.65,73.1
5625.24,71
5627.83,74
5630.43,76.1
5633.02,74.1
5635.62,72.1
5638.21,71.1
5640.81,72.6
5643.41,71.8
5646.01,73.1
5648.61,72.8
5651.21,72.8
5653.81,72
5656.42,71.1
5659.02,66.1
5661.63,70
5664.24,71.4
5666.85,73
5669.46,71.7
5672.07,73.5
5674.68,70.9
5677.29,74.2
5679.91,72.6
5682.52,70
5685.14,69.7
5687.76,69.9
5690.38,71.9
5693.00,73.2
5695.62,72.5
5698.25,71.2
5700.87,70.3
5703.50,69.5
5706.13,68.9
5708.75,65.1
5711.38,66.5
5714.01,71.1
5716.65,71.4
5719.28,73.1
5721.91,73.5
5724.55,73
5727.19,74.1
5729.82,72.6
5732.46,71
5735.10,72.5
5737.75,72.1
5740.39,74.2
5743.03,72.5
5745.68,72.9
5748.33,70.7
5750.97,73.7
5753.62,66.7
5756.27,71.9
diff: 1.4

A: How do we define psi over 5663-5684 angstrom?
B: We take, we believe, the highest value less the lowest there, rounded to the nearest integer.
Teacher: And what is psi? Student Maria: 4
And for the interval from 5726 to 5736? 3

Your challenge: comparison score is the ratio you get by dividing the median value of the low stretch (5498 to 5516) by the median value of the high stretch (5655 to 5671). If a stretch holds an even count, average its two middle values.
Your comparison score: 1.04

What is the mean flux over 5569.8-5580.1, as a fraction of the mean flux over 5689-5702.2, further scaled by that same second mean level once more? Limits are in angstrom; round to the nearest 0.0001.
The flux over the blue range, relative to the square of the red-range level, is 0.0143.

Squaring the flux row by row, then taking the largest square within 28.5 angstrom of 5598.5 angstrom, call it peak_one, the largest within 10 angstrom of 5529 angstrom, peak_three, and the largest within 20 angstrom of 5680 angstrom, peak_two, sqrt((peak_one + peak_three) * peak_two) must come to 8166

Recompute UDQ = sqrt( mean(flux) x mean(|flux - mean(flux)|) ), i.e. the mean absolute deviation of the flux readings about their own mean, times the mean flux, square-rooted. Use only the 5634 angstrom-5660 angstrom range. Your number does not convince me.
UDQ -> 9.5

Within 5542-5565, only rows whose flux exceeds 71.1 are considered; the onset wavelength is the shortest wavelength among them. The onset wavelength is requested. 5542.95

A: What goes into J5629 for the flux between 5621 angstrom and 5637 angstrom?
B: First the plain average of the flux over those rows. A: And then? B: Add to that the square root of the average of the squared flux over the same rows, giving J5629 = 147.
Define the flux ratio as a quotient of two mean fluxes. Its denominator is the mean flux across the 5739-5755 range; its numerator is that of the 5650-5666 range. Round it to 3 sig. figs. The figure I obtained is 0.983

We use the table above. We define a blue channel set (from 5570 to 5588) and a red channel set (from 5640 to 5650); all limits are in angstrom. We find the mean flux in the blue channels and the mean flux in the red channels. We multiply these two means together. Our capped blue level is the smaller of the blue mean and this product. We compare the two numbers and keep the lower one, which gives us 72.7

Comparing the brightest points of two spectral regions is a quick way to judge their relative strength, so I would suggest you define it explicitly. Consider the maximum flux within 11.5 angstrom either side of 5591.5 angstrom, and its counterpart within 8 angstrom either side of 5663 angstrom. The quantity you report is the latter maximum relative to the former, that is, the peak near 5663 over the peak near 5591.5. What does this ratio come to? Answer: 0.993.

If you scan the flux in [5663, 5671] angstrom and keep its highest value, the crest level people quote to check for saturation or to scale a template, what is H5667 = 73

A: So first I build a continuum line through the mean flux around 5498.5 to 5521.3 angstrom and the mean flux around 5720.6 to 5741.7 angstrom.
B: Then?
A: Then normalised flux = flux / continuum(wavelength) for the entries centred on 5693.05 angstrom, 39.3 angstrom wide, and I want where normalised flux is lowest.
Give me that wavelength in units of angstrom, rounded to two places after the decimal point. 5708.75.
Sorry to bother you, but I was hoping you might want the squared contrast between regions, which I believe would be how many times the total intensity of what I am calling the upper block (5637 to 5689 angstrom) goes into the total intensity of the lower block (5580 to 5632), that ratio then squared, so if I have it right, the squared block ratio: 1.007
